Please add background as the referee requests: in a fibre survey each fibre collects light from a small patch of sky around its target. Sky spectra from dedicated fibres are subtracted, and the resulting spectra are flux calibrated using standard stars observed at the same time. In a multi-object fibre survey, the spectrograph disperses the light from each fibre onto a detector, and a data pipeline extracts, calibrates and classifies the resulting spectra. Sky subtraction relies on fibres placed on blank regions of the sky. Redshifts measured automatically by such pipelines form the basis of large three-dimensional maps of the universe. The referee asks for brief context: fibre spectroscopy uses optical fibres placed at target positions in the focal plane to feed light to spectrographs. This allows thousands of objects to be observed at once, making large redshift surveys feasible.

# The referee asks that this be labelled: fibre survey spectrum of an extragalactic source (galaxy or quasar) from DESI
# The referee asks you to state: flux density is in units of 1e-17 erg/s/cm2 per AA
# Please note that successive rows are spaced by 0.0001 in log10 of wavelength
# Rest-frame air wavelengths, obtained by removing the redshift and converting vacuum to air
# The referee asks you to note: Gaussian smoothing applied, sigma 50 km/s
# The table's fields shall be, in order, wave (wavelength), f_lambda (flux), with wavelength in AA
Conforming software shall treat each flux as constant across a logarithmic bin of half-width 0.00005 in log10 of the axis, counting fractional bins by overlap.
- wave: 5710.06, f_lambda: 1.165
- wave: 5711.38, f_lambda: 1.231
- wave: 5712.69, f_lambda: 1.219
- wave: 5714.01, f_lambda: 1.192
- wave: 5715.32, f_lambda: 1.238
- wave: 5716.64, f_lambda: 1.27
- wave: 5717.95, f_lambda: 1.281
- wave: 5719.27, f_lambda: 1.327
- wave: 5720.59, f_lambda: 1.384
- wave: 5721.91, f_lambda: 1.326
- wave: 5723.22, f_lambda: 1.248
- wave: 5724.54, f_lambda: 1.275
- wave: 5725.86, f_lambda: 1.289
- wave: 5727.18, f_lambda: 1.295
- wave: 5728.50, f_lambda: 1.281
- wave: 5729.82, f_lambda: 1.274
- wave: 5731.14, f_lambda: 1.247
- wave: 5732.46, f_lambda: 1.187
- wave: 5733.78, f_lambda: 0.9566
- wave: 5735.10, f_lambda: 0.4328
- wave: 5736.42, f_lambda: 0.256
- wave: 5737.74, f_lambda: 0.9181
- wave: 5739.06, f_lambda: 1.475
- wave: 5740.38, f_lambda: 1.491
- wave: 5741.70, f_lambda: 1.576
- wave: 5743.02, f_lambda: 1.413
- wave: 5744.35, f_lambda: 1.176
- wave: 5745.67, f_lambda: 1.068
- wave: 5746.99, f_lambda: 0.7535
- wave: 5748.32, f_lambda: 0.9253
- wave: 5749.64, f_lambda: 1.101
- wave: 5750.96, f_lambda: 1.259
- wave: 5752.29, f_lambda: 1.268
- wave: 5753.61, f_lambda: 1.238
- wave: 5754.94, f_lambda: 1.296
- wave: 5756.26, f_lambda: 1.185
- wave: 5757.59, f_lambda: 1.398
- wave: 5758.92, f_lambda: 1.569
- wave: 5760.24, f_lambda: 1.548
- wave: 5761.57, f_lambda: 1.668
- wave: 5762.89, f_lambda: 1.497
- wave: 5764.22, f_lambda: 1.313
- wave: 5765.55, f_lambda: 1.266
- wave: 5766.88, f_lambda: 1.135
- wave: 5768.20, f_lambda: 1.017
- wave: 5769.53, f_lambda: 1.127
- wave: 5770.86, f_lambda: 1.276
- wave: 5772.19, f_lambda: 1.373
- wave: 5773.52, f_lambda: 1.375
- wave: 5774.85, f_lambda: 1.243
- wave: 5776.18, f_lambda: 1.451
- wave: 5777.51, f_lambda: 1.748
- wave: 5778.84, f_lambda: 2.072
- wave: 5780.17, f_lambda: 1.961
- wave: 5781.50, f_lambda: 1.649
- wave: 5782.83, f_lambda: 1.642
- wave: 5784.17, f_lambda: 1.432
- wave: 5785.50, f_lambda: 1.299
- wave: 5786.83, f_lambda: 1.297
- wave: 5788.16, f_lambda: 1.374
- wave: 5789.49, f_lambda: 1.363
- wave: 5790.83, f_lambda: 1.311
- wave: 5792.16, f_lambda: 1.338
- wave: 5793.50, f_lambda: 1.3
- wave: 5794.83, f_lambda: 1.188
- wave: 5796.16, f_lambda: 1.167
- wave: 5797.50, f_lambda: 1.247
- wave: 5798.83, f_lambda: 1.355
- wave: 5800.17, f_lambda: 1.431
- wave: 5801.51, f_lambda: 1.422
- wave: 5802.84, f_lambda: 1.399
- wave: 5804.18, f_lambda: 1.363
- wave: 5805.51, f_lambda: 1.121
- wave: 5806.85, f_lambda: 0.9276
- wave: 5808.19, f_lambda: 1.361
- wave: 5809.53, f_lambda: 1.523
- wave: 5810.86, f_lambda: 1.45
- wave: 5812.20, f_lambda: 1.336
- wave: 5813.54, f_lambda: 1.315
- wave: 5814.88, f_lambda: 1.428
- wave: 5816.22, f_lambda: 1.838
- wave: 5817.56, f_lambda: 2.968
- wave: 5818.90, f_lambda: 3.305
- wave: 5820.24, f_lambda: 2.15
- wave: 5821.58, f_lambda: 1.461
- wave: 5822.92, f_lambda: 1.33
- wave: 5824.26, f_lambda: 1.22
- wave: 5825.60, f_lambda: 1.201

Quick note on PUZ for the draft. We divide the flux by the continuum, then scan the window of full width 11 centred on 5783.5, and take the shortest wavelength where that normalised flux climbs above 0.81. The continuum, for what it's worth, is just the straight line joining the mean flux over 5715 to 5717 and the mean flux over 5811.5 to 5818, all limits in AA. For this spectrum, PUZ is 5778.84 AA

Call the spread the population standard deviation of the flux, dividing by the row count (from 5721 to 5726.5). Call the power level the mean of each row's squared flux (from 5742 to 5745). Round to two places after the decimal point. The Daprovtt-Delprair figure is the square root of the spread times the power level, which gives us 0.22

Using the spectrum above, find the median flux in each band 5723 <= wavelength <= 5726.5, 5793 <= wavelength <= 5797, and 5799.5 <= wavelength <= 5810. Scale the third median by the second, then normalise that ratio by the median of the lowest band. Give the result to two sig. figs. 0.91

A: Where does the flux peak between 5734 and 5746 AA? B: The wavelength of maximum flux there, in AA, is 5741.70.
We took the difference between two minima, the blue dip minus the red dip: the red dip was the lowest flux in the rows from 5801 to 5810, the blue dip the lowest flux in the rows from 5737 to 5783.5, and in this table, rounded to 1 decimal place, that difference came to -0.2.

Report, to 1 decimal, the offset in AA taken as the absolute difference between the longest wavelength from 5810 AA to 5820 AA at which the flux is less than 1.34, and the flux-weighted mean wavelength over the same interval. 2.3 AA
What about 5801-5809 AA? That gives 2.2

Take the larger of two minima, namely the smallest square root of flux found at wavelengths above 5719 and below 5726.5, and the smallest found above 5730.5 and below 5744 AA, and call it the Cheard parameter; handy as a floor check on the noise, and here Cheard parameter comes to 1.12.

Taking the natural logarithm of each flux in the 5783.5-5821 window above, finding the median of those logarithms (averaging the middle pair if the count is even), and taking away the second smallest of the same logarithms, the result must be 0.19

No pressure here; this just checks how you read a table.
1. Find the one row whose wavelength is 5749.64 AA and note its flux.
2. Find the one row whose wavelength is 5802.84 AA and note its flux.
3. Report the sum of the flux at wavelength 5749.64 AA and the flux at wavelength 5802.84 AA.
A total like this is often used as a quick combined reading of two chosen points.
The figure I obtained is 2.50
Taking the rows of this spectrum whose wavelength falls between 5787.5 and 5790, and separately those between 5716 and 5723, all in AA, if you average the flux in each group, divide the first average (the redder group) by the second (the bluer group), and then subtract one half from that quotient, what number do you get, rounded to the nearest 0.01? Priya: 0.54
